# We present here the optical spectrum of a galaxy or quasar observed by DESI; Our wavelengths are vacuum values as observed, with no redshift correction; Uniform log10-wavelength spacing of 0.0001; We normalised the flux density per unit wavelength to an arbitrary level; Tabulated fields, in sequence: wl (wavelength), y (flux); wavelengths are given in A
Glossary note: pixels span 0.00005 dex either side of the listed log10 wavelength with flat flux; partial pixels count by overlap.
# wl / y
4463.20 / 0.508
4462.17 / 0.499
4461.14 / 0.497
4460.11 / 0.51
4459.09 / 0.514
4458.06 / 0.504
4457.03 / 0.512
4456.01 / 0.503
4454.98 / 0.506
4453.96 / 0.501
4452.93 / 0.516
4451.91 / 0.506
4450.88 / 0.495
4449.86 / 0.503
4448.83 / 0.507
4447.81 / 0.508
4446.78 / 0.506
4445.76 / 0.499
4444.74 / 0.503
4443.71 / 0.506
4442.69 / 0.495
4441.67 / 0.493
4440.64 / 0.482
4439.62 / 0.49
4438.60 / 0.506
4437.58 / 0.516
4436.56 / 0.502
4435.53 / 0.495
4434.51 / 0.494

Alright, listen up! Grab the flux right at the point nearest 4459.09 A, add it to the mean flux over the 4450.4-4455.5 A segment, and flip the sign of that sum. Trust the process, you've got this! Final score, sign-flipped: -1.02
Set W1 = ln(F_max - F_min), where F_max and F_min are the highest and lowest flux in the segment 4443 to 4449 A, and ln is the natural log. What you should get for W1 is -4.71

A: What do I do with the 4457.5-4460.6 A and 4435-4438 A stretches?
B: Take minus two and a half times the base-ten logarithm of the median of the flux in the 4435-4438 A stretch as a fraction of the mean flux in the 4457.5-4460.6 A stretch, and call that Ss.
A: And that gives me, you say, 0.016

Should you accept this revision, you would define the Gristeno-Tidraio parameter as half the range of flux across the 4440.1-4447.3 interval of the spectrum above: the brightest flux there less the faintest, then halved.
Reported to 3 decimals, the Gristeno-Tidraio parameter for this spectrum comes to 0.012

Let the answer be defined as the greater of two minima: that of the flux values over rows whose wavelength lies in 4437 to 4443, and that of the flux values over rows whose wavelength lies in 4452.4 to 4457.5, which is 0.501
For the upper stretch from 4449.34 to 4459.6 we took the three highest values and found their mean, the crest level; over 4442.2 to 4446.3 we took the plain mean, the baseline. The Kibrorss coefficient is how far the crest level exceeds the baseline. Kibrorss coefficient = 0.013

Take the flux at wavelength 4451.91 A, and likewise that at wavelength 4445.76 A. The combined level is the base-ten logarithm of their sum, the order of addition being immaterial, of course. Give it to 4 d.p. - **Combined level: 0.0022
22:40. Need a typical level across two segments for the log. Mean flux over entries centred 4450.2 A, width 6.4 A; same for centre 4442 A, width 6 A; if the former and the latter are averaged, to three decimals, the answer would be 0.500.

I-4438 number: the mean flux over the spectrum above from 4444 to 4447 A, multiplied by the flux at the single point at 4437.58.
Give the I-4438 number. 0.259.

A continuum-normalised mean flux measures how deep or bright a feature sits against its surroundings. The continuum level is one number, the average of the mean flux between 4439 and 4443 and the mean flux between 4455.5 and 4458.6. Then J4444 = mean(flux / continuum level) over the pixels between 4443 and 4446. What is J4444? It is 1.009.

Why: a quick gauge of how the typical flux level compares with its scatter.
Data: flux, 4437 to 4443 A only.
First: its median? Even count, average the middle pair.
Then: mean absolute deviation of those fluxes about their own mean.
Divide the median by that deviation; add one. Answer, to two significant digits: 54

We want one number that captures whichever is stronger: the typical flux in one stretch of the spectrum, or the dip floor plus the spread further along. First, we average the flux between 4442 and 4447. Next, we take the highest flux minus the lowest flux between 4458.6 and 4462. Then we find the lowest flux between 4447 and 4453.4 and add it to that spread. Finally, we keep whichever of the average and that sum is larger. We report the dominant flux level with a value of 0.512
